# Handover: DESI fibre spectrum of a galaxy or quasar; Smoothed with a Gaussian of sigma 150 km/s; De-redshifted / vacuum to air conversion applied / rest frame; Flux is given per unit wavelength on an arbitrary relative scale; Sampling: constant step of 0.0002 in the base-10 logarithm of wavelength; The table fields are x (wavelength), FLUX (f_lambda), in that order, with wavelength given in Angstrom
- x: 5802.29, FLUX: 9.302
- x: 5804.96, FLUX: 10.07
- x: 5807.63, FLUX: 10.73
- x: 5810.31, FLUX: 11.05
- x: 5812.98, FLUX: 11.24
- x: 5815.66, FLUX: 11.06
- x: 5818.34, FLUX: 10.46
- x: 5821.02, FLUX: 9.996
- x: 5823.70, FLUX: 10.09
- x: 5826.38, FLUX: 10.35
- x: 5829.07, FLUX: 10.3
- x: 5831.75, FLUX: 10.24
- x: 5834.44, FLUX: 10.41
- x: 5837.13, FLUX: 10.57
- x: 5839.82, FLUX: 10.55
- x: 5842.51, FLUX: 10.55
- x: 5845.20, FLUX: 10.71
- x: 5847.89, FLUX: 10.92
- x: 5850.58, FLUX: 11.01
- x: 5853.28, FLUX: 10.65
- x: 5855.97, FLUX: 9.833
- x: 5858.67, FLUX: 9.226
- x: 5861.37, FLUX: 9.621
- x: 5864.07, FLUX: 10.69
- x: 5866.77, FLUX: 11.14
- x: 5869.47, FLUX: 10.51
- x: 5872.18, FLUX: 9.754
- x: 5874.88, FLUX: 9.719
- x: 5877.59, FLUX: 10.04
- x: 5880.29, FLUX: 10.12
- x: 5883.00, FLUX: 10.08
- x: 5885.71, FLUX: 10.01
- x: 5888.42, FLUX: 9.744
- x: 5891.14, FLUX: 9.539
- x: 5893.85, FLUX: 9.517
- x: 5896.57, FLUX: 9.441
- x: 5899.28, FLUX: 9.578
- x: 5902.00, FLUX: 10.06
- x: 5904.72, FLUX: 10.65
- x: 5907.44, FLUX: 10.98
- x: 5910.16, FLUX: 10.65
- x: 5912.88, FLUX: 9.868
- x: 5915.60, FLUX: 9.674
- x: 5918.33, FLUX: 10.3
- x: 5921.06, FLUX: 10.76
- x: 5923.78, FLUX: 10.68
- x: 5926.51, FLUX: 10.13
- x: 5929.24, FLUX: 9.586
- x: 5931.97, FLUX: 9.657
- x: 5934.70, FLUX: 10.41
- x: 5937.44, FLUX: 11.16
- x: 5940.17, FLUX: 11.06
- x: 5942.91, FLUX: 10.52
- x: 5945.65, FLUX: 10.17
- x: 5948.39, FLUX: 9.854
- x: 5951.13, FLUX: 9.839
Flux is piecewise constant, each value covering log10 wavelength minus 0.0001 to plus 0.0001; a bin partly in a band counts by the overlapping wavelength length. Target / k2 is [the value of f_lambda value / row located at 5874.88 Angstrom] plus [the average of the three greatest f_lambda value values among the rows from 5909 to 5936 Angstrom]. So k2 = 20.4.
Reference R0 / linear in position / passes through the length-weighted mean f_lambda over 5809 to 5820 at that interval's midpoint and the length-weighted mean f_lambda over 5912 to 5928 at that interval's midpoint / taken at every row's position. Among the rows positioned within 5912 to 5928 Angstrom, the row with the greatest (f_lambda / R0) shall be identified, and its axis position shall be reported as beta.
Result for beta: 5921.06 Angstrom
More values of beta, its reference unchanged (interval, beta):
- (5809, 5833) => 5812.98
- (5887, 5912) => 5907.44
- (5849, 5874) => 5866.77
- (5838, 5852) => 5850.58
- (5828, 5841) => 5837.13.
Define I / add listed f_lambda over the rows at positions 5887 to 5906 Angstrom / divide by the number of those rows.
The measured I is 9.8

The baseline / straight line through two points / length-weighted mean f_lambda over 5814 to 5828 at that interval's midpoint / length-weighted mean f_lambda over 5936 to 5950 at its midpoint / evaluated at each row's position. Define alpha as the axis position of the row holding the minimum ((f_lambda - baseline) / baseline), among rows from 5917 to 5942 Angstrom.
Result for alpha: 5929.24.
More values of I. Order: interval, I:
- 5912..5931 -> 10.1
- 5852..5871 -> 10.2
